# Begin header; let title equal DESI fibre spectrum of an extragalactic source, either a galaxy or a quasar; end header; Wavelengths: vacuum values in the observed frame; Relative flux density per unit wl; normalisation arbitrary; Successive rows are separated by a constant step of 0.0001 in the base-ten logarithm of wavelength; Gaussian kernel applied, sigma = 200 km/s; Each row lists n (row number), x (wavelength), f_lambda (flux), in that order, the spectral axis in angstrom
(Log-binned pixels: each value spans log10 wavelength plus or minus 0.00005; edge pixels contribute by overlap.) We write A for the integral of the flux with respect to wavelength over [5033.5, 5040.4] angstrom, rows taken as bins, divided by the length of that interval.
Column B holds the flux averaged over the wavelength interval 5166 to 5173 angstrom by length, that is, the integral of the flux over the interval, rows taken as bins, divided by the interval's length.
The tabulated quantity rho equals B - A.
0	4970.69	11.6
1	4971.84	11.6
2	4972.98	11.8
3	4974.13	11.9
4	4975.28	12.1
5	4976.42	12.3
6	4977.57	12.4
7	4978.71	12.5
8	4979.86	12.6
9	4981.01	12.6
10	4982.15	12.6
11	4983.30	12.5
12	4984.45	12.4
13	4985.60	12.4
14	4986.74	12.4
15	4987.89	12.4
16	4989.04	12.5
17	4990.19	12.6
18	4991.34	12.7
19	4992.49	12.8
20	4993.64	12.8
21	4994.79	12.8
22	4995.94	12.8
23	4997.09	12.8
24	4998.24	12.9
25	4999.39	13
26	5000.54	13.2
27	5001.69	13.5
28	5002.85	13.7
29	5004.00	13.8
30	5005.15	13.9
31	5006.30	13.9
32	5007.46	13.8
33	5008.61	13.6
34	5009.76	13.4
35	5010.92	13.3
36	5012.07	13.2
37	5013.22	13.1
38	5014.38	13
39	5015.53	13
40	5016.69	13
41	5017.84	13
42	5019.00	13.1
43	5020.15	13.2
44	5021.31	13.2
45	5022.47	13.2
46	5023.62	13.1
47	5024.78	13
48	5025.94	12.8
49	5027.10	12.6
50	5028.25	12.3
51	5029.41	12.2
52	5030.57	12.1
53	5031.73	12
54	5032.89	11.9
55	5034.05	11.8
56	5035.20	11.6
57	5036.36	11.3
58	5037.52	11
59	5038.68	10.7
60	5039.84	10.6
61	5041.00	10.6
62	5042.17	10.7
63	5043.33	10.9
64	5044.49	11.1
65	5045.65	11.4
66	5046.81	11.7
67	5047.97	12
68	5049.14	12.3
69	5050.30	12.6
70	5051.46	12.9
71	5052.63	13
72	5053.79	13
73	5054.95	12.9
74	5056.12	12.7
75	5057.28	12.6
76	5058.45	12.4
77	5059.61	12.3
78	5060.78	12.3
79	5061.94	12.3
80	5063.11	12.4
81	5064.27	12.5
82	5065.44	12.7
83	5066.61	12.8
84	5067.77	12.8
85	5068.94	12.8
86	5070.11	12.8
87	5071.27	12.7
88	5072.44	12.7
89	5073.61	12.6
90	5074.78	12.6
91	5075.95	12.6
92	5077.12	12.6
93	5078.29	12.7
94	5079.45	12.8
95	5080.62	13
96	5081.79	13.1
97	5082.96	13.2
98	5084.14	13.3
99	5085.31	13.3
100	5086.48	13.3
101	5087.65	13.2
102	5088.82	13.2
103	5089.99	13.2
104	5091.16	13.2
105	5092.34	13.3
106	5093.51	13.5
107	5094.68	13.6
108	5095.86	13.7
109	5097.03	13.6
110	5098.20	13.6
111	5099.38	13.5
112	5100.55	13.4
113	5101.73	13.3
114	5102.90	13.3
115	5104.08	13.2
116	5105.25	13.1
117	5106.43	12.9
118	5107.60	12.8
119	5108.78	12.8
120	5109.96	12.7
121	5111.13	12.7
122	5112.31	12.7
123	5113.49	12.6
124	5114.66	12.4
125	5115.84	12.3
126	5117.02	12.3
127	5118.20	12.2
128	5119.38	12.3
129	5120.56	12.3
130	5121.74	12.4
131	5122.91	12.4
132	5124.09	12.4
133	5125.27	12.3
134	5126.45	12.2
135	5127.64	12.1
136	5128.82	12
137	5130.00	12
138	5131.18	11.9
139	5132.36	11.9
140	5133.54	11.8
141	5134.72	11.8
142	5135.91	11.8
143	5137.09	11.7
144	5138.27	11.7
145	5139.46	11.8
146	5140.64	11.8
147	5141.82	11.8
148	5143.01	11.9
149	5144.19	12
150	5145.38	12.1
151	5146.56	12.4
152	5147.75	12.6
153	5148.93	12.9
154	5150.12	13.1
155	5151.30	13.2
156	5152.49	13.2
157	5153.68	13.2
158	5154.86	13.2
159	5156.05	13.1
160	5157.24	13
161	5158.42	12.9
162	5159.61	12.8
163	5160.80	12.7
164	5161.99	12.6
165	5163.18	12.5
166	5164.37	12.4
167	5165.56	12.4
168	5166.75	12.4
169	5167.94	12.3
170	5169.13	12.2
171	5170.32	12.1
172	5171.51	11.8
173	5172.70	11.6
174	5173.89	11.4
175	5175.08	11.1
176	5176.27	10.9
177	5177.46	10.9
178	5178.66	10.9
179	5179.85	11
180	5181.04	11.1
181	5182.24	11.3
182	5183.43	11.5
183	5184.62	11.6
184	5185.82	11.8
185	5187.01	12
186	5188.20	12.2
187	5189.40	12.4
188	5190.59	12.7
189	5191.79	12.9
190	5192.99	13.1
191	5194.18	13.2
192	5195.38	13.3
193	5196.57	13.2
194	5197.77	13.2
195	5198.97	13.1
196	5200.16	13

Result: 0.92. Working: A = 11.2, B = 12.1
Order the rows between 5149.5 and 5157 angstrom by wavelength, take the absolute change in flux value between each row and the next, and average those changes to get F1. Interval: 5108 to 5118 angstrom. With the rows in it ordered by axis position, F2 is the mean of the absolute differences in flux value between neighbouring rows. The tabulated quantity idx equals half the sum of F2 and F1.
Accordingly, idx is 0.06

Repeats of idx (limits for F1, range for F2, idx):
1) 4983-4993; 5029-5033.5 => 0.08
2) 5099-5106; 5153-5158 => 0.07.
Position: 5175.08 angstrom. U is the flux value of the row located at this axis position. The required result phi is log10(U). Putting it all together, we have 1.05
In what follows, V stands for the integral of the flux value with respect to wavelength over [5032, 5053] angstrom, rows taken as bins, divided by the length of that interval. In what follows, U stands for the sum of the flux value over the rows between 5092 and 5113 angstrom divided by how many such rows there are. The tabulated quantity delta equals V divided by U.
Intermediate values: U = 13.2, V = 11.6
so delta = 0.87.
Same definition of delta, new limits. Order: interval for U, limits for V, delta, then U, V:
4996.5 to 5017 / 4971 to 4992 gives 0.93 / 13.3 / 12.3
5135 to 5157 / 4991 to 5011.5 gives 1.07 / 12.4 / 13.3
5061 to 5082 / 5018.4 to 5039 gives 0.97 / 12.7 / 12.3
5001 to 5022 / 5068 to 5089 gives 0.97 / 13.4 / 12.9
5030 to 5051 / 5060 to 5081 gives 1.10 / 11.5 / 12.6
